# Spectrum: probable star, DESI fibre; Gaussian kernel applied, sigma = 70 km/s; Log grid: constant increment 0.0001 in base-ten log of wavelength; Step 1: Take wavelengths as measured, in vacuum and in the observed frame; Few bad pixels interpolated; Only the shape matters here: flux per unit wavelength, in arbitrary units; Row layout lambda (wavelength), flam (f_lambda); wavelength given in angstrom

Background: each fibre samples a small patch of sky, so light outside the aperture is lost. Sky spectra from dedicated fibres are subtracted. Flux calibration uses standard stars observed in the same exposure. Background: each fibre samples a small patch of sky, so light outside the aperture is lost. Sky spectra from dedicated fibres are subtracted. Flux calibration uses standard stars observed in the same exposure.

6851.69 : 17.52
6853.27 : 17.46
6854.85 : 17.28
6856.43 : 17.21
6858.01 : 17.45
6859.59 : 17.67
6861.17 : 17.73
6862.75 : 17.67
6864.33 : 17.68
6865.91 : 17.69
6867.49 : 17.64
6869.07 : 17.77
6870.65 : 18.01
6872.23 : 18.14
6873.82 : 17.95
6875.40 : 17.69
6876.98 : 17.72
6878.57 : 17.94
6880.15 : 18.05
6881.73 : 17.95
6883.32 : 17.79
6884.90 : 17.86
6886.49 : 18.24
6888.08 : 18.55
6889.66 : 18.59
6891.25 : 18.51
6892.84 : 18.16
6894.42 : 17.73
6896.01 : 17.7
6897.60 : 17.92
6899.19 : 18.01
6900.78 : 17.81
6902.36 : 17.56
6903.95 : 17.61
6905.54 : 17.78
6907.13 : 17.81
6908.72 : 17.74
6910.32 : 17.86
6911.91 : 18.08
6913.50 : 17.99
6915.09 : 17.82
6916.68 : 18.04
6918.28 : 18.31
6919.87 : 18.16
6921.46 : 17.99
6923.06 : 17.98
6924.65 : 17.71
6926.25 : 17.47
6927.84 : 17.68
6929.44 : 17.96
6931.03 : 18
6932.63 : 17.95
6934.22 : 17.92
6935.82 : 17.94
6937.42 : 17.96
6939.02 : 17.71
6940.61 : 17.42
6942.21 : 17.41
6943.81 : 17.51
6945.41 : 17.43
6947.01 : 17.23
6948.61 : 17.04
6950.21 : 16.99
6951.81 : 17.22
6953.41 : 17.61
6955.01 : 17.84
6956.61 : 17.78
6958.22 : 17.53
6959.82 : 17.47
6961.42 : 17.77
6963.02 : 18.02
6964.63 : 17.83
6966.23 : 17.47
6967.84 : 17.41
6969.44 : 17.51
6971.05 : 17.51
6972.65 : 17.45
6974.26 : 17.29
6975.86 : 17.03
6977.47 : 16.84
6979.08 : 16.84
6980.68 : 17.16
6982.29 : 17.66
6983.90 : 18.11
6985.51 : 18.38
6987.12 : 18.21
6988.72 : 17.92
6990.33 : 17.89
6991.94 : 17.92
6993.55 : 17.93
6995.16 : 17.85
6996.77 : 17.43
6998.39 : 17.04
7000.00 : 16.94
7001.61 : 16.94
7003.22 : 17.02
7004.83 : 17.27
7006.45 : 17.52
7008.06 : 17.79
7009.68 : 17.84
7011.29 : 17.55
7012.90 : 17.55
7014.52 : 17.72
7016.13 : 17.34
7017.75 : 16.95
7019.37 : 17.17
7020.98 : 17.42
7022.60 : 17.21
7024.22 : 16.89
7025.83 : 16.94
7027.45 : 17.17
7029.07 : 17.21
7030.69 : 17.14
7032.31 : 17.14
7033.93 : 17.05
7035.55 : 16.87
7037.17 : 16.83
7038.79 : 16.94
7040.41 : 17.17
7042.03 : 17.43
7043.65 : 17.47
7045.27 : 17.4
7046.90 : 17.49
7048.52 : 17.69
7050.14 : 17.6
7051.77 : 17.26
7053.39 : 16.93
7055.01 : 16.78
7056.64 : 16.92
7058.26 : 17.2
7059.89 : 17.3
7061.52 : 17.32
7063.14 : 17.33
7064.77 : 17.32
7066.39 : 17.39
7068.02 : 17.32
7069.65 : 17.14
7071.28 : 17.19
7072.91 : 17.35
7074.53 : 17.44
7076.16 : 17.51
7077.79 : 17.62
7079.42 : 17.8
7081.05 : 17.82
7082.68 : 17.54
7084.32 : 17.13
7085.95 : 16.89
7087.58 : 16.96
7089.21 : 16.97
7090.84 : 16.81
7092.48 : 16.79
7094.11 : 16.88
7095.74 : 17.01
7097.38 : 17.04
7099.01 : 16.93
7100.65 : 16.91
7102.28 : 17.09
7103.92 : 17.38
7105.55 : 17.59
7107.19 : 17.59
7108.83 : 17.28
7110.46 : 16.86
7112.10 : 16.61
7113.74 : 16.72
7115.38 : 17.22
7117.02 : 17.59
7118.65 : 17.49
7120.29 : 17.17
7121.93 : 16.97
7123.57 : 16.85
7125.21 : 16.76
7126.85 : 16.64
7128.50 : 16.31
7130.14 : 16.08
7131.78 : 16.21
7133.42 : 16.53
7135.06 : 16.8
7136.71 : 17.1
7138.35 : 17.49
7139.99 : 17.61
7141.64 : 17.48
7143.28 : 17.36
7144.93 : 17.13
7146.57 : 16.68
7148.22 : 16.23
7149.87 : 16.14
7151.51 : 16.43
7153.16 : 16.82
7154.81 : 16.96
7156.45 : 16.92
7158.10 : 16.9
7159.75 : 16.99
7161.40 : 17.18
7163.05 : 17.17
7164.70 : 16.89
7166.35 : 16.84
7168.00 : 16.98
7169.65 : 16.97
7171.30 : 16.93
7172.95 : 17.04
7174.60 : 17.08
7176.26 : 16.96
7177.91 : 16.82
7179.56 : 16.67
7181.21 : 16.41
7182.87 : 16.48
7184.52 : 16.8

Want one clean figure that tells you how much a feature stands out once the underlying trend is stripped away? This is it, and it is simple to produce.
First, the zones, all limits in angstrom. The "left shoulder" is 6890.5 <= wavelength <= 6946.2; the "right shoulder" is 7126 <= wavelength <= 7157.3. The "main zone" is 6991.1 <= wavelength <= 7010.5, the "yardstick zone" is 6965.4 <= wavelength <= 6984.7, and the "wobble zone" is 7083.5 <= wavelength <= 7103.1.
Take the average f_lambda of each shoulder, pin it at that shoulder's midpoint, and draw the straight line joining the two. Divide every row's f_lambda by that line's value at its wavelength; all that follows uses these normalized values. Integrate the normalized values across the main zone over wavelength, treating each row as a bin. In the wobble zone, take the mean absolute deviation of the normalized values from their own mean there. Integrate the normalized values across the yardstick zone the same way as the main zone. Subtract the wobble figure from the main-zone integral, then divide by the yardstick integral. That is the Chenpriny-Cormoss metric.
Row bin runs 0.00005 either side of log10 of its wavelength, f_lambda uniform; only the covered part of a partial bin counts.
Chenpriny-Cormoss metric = 1.02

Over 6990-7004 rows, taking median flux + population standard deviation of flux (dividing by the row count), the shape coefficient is 17.9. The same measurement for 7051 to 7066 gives 17.5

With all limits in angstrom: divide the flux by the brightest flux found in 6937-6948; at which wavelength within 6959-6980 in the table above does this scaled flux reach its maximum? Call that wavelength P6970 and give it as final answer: 6963.02 angstrom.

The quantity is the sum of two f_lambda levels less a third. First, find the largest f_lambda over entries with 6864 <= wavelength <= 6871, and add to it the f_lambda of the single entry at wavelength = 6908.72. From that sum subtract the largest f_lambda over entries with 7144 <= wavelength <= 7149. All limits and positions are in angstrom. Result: 18.6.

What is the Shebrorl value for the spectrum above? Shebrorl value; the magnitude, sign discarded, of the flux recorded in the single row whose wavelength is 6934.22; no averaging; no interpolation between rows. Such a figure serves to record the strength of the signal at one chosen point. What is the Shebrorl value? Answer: 17.9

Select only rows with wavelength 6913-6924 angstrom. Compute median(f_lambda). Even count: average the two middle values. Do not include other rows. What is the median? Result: 18.0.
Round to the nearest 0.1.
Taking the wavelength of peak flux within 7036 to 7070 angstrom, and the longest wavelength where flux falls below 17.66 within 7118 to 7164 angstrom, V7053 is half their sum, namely 7105.8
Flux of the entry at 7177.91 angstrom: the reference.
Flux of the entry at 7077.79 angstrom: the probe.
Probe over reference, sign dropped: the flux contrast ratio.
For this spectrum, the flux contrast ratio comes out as 1.048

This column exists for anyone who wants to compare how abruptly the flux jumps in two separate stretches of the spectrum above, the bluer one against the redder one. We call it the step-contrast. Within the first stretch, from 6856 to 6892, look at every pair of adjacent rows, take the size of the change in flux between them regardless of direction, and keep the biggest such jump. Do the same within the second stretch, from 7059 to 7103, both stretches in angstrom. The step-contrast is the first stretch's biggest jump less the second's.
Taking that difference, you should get -0.03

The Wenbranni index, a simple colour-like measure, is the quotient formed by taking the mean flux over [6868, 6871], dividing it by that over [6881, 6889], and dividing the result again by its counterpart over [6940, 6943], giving 0.0568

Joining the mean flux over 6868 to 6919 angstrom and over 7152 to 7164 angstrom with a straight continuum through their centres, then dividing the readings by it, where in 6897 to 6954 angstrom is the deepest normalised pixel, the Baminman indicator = 6950.21 angstrom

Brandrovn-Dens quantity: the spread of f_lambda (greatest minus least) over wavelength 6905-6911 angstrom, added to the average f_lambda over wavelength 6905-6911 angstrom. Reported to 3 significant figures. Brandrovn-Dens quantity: 17.9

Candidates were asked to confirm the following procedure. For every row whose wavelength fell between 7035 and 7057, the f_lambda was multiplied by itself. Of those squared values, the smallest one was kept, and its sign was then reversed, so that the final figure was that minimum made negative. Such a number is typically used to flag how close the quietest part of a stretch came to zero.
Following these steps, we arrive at -282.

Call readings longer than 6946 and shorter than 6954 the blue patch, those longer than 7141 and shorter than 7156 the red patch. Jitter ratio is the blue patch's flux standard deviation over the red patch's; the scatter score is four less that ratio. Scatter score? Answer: 3.5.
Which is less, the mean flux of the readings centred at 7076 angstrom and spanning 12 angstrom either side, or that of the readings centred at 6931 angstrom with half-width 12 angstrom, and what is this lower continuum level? 17.4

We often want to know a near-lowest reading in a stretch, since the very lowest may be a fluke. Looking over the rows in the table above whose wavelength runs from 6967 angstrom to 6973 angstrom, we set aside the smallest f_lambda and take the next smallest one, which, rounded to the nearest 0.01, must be 17.45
